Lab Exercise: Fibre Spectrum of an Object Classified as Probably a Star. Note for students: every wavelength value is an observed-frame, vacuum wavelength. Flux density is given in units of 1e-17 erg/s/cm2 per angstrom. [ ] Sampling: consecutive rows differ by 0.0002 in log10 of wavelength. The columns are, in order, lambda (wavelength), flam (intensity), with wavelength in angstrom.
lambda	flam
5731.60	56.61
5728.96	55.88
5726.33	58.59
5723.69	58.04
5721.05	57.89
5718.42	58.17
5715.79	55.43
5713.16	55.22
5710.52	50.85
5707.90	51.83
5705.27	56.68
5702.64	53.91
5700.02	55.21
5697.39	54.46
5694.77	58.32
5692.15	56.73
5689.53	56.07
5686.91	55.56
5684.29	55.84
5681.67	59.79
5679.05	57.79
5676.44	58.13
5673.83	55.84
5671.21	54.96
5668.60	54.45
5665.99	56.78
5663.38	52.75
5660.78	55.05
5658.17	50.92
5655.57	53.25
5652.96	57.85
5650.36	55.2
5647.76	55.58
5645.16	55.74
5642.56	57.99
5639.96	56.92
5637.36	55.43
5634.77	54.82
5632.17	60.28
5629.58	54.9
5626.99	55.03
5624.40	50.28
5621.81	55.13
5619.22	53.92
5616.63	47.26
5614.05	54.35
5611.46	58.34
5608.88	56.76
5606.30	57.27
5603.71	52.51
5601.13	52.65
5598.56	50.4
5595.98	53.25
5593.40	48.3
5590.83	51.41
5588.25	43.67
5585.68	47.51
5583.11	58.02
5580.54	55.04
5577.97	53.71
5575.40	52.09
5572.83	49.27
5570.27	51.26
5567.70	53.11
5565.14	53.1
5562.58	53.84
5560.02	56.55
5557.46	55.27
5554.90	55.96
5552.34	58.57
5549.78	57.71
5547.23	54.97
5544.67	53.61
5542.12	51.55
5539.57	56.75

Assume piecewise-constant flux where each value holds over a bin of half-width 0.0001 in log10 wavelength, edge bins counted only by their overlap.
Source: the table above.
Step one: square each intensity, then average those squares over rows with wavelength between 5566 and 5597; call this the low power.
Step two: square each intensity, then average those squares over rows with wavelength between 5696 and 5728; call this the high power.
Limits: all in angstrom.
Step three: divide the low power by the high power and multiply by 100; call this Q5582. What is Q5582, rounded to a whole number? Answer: 86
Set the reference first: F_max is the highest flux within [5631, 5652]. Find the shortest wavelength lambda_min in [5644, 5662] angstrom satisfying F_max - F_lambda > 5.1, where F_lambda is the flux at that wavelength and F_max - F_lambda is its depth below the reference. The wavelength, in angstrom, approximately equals 5655.57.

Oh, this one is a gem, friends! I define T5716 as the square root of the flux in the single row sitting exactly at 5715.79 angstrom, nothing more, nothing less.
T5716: 7.4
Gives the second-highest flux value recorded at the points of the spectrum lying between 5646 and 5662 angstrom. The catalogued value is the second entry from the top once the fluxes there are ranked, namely 55.58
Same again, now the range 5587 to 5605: 52.65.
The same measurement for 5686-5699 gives 56.73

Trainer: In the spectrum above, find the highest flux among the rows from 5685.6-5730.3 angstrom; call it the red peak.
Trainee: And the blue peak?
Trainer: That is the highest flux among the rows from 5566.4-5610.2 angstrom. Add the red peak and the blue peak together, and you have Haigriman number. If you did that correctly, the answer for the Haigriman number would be 117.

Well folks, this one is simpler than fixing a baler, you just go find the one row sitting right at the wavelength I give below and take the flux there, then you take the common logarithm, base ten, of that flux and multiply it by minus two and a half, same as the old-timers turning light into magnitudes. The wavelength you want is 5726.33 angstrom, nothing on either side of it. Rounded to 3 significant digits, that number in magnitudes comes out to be -4.42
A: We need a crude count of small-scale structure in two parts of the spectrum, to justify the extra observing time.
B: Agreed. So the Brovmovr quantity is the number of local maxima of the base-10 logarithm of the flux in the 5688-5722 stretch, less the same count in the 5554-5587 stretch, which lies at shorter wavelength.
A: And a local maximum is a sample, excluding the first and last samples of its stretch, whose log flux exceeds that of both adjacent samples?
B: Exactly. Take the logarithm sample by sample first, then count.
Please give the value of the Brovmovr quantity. 1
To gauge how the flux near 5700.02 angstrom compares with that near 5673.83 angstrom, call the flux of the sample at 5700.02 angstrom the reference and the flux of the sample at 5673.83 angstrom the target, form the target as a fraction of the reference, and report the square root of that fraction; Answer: 1.01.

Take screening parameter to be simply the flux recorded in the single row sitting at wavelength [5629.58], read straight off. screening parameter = 54.9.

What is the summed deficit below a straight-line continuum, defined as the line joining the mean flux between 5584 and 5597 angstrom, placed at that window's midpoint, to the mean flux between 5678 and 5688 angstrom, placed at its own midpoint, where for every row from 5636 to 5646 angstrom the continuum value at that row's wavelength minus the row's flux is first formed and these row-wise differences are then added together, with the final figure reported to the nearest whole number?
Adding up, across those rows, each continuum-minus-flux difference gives -12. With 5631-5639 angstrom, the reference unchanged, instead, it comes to -12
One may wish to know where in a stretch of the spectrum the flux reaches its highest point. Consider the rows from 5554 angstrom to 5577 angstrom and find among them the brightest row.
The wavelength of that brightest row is 5560.02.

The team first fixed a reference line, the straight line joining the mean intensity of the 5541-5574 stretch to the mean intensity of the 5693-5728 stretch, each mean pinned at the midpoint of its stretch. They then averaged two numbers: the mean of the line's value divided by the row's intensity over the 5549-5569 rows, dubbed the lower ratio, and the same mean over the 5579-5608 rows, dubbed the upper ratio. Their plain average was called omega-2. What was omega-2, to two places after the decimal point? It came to 1.02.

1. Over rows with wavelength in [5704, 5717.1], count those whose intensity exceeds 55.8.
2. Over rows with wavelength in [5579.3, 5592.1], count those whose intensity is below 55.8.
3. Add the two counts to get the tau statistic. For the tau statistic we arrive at 5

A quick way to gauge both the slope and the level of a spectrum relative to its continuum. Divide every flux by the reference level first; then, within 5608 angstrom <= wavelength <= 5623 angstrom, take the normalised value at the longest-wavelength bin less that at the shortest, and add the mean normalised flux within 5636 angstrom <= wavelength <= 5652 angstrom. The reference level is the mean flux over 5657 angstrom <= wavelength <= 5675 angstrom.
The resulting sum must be 1.00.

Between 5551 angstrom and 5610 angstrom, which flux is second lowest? 47.51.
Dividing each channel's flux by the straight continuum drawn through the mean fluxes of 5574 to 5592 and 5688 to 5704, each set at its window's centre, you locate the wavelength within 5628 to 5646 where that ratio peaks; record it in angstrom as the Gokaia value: 5632.17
